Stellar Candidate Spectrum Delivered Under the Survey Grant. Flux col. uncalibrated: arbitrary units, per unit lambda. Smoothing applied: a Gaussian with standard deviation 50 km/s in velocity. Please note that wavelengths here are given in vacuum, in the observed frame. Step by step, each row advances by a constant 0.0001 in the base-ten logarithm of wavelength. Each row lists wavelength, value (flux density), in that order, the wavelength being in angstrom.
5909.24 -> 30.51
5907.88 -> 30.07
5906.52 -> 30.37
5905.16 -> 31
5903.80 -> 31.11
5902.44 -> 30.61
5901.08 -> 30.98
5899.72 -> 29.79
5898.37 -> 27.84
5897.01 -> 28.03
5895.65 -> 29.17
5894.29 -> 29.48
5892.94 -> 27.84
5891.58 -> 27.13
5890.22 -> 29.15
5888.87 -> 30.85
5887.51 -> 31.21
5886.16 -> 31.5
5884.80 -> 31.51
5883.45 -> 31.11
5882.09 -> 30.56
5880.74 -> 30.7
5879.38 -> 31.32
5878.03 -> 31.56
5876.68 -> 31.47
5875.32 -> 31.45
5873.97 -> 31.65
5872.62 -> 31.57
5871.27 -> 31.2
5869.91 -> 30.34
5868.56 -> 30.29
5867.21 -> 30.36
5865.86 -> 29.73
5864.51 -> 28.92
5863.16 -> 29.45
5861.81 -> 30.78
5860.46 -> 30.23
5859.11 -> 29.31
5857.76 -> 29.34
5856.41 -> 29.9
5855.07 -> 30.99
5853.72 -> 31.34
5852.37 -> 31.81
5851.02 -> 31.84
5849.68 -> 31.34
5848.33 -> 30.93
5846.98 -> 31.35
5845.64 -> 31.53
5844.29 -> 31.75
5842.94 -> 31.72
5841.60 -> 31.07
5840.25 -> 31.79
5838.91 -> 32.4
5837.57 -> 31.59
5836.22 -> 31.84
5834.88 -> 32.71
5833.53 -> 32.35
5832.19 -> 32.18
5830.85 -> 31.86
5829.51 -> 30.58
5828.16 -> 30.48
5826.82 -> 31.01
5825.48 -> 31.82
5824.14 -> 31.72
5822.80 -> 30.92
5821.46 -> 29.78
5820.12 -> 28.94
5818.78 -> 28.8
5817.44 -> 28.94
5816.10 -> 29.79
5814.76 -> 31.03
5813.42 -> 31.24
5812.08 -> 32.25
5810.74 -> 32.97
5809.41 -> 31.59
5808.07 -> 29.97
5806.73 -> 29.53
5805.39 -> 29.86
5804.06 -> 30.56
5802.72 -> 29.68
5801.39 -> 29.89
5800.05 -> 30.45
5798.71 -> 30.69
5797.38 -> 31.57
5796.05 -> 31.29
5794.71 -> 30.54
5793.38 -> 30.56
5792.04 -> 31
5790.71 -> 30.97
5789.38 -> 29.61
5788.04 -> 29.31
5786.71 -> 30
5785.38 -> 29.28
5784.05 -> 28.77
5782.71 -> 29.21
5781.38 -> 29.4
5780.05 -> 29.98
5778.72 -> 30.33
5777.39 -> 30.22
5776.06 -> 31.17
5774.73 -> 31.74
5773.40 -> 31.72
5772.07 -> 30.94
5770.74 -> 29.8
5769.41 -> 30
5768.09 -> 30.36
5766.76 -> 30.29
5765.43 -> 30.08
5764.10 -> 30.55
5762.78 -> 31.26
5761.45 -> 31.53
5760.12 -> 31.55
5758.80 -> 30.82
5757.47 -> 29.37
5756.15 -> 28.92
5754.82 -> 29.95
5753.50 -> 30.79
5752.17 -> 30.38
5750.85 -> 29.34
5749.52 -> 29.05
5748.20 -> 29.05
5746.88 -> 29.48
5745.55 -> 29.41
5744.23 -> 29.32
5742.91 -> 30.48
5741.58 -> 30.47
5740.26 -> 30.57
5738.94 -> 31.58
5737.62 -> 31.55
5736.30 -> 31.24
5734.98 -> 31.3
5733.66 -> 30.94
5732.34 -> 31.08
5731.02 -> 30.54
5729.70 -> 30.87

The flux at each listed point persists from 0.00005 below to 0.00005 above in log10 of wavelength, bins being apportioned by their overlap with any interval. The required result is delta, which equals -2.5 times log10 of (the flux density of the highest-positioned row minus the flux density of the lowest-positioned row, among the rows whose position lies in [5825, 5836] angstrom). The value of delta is 0.1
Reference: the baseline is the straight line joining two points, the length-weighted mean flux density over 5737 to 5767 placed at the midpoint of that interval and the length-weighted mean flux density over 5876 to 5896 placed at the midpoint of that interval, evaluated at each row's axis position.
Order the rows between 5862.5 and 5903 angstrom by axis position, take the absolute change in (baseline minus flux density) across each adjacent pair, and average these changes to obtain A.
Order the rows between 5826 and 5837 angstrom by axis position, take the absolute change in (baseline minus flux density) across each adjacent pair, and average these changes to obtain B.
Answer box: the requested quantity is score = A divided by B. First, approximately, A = 0.60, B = 0.518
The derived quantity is 1.17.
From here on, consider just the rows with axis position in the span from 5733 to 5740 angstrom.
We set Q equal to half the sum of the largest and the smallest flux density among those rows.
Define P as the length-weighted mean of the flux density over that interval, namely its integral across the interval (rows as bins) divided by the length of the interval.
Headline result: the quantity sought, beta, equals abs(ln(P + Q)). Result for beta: 4.14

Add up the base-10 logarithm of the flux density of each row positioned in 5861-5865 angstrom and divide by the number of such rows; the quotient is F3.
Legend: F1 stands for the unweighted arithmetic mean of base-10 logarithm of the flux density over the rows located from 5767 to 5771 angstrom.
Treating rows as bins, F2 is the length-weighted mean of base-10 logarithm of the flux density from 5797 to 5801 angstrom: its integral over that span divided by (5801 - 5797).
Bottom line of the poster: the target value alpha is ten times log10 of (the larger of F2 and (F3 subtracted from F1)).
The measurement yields 1.72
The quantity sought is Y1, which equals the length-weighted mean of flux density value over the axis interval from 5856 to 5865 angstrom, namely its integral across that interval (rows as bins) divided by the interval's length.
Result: 29.7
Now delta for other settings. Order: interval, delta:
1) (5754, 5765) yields 0.6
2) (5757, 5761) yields -0.8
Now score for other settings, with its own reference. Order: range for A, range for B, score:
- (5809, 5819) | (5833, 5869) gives 1.54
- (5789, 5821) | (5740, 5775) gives 1.32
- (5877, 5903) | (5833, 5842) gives 1.27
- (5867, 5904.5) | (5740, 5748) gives 2.08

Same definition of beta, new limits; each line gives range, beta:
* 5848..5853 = 4.14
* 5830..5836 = 4.17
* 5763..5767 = 4.11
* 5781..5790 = 4.07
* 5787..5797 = 4.11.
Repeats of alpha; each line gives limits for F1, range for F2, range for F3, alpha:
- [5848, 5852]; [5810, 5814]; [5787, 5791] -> 1.79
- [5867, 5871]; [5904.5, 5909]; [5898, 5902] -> 1.71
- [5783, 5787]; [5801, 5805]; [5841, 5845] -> 1.71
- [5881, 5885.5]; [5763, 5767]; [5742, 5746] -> 1.71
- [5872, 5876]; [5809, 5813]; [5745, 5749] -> 1.79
